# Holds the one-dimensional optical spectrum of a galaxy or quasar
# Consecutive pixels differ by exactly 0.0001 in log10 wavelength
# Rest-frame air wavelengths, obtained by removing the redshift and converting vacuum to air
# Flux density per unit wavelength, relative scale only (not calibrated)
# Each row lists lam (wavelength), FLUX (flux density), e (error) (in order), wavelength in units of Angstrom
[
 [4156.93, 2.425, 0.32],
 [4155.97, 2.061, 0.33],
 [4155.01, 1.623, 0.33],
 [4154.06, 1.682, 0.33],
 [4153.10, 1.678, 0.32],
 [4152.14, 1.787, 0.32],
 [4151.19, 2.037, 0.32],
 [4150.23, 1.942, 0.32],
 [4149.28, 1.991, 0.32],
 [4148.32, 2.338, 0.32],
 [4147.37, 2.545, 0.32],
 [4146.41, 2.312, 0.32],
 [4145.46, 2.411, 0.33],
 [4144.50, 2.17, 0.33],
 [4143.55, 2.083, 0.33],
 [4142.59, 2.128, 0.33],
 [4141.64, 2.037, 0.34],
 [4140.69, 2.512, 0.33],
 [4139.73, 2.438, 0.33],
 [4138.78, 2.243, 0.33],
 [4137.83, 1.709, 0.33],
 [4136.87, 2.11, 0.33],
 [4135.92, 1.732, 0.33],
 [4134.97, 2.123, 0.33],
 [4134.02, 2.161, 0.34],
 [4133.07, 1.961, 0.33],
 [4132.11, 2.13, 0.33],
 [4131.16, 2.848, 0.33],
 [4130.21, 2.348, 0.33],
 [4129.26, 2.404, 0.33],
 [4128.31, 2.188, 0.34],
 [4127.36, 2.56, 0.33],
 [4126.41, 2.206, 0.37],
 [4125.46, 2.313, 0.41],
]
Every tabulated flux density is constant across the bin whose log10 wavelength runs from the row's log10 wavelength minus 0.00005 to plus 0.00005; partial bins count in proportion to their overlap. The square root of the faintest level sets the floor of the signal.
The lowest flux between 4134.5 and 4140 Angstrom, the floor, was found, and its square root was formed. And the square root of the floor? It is 1.31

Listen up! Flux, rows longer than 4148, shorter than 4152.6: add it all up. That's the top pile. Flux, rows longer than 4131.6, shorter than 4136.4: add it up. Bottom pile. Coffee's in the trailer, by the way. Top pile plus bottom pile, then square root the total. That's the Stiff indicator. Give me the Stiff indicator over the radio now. 4.5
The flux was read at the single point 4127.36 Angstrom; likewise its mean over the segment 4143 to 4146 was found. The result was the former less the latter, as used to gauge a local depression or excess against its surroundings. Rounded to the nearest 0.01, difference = 0.34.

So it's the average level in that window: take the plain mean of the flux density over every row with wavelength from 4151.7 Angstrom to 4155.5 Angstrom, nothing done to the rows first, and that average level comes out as 1.69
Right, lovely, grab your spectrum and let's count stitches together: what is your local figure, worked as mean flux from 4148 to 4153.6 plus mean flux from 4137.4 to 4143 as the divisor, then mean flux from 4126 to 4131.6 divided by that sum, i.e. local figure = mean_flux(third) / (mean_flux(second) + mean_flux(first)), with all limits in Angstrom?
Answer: 0.59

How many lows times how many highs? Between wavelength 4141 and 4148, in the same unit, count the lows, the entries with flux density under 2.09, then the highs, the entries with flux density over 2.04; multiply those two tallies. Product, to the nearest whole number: 12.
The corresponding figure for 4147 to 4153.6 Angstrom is 10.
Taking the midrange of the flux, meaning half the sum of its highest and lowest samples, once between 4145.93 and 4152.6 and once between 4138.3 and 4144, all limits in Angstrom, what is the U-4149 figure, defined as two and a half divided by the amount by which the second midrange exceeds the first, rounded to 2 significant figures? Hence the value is 23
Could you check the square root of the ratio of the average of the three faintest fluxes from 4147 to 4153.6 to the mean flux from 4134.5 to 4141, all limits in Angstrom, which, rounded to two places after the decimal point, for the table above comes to 0.92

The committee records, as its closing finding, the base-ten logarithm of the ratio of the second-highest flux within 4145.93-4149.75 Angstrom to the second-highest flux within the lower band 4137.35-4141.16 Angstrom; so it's -0.018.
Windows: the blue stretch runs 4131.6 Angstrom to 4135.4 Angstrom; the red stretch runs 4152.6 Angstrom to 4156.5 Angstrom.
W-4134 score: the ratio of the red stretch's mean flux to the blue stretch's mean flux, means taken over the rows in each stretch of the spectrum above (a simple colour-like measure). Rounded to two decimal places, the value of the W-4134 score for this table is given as 0.84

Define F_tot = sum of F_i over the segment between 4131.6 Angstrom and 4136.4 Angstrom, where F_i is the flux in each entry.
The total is 10.1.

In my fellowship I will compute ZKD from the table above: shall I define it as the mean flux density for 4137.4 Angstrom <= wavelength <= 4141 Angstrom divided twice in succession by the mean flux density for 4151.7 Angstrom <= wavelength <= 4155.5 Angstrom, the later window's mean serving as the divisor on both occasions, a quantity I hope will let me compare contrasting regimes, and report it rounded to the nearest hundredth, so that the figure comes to 0.78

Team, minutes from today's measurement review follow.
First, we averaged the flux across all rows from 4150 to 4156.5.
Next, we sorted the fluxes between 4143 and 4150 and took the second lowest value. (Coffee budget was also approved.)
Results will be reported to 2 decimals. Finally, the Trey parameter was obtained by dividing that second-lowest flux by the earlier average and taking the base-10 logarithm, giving 0.06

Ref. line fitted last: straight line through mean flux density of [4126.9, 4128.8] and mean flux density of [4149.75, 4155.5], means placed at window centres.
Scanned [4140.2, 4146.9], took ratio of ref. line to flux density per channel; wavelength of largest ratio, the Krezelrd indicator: 4141.64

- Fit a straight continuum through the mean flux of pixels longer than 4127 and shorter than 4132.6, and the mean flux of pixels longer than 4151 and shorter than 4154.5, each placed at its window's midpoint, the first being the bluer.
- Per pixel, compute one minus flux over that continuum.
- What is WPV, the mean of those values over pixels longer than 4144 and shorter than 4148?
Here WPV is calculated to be -0.20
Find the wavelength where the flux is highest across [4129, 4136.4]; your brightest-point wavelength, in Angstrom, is 4131.16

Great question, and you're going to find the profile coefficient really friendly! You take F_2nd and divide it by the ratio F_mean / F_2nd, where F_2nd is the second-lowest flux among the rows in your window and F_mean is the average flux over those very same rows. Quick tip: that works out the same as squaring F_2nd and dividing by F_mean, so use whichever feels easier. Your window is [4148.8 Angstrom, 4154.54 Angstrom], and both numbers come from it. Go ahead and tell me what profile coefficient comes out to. 1.53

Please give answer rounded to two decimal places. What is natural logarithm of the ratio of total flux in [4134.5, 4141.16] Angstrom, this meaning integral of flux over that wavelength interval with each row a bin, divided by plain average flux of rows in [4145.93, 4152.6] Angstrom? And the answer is 1.89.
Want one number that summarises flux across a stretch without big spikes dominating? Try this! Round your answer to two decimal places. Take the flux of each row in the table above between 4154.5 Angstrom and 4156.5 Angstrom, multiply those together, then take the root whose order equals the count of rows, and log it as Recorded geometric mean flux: 1.83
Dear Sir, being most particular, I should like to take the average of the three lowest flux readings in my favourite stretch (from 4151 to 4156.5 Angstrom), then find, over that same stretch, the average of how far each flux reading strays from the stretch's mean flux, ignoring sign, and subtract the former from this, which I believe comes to -1.50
